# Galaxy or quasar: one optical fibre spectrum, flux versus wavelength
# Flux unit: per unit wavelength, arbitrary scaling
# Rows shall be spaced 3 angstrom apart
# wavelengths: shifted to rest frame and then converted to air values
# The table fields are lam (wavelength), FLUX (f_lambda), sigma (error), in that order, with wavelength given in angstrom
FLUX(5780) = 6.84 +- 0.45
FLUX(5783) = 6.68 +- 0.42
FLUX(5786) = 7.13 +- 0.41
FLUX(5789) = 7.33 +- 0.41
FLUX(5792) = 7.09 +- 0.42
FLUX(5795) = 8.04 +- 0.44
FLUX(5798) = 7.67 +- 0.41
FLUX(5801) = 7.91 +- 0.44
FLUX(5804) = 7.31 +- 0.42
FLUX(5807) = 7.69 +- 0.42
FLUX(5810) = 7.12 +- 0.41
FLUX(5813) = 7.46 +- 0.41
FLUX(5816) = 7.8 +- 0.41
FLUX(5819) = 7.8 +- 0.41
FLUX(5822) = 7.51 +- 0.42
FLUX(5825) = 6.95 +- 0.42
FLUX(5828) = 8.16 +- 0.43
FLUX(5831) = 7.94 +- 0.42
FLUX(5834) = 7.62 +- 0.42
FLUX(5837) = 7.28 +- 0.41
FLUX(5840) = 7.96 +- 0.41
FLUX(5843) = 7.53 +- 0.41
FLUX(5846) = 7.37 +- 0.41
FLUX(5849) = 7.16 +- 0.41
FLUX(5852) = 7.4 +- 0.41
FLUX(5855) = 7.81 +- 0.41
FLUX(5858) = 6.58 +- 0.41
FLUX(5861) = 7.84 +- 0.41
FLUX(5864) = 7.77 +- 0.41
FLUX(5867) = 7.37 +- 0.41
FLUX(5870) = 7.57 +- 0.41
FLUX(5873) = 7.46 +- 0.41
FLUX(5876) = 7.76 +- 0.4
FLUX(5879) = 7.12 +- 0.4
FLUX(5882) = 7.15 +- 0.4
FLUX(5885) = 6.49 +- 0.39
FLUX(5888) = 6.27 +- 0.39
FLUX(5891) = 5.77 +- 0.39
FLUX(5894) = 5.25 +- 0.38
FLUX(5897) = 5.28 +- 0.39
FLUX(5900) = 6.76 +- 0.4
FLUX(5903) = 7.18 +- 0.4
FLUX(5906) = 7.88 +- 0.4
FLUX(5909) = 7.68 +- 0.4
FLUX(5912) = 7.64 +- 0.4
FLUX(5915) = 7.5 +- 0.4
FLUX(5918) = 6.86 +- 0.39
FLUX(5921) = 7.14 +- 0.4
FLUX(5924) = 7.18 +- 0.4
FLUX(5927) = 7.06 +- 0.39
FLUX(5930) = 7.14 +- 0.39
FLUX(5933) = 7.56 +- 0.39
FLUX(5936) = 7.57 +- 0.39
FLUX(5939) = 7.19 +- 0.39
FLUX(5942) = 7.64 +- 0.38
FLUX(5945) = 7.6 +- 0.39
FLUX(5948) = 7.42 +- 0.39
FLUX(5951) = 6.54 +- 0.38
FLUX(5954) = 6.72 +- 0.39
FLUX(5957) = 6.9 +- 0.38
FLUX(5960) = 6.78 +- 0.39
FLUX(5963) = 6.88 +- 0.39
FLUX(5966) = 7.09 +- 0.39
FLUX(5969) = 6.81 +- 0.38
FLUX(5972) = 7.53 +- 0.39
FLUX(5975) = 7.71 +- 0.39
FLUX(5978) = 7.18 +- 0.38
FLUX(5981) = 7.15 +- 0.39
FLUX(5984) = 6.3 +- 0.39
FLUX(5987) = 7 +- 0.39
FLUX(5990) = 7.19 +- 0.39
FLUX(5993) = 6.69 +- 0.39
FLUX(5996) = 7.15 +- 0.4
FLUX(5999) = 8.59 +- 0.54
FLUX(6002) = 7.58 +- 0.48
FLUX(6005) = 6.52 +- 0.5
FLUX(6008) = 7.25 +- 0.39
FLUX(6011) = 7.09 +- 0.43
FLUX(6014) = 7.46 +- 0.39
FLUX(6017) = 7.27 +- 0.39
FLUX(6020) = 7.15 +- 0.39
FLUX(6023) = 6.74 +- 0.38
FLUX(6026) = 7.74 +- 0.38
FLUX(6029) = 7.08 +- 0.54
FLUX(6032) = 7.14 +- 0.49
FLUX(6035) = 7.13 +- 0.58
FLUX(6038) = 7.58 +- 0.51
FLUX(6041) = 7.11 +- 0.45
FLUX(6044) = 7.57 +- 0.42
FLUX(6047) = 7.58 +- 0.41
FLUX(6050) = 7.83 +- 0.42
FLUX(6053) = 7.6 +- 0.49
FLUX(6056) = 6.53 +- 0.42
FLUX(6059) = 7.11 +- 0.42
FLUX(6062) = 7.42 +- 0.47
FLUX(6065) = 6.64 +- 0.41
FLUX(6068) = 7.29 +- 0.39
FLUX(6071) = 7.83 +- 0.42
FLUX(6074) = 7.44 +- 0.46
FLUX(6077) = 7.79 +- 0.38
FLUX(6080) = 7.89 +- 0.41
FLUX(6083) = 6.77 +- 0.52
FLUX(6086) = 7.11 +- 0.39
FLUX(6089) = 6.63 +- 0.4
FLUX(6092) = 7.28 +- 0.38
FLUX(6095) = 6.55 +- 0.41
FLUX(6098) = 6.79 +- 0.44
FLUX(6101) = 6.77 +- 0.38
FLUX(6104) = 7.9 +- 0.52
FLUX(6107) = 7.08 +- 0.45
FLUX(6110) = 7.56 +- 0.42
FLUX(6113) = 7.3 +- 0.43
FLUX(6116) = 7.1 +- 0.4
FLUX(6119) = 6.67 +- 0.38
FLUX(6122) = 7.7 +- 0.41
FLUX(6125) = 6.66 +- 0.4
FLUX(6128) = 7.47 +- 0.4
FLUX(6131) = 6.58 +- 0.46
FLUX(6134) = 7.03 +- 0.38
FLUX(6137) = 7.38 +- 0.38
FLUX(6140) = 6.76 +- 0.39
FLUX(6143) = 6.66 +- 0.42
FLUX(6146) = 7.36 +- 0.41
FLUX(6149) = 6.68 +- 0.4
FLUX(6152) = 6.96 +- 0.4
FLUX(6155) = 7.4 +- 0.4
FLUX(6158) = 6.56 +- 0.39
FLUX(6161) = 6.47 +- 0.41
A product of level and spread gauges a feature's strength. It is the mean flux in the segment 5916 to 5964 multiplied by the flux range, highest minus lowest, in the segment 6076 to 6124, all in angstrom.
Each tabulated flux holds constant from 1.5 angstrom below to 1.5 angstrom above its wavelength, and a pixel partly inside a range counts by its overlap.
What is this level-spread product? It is 9.6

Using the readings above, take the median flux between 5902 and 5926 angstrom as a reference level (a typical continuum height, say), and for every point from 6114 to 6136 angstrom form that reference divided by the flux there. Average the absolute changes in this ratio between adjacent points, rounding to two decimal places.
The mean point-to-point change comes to 0.11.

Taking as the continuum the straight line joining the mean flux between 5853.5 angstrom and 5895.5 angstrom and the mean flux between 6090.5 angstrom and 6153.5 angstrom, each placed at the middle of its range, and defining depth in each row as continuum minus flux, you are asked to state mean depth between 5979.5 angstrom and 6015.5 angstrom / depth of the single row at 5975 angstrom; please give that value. 0.19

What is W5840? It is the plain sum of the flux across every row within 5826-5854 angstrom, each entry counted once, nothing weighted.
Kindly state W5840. 68.4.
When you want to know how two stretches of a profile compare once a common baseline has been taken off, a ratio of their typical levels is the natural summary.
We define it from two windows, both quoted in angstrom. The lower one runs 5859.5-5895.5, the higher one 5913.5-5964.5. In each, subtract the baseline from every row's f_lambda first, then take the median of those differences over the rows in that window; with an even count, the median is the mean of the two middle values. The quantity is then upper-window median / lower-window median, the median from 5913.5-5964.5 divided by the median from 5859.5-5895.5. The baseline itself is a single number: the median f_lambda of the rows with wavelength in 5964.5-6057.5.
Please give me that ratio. -0.1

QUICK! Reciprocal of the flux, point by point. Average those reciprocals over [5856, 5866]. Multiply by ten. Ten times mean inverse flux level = 1.36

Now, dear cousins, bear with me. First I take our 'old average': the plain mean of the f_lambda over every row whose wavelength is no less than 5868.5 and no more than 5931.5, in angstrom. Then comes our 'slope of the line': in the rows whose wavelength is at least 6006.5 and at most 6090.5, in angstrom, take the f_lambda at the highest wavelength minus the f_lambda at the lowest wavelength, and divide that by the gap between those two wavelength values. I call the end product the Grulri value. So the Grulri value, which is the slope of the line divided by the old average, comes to -0.0011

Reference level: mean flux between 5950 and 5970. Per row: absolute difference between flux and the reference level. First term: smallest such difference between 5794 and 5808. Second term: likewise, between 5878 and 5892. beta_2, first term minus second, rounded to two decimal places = 0.19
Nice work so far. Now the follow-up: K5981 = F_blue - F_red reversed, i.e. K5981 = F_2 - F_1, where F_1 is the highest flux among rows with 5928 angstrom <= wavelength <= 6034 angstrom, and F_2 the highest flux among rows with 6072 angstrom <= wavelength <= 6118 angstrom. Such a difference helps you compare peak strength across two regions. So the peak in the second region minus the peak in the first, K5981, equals -0.69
